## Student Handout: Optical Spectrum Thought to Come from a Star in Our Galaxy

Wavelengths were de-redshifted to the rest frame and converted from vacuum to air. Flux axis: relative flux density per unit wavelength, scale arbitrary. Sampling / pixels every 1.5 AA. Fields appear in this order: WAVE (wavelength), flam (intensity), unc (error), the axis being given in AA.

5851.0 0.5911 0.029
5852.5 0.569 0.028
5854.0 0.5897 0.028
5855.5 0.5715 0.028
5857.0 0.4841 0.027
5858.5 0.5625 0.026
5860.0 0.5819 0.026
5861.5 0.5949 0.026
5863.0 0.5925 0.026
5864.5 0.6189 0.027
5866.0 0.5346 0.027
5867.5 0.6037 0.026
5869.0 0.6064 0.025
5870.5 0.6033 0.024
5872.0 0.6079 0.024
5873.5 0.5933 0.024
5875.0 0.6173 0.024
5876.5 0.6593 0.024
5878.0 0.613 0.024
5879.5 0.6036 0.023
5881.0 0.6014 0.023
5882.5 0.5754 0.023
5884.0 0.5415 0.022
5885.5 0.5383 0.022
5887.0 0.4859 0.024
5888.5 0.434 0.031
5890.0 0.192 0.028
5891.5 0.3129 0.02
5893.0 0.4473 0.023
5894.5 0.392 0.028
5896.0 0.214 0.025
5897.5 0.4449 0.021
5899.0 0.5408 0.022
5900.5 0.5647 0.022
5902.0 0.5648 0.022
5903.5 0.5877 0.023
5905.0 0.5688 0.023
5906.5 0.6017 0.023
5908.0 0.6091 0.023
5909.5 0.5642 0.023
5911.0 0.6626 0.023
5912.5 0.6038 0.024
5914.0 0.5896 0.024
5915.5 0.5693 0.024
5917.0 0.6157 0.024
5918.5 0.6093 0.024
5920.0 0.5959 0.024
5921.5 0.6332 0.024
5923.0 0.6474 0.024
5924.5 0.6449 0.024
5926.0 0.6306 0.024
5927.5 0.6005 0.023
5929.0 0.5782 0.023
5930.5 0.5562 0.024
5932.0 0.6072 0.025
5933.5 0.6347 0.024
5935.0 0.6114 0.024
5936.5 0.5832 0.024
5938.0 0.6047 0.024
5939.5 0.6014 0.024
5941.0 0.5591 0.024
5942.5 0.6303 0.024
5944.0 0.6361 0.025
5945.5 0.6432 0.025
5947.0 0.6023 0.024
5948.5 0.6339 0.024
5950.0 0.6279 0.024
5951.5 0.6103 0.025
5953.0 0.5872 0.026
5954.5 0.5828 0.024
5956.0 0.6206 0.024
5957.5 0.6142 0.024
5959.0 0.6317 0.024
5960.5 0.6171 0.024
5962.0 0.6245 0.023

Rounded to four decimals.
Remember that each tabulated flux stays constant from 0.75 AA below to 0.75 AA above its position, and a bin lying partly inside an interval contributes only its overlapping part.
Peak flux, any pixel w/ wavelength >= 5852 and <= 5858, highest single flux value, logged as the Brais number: 0.5897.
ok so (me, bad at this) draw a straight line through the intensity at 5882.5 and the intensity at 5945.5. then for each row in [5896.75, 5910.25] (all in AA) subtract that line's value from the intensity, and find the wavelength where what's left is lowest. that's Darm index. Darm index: 5897.5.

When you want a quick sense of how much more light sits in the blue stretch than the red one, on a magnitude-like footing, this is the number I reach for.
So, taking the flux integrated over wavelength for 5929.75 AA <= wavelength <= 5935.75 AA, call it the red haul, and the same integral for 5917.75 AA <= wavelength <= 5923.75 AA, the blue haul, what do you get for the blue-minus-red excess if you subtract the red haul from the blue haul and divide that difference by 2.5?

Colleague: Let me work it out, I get 0.0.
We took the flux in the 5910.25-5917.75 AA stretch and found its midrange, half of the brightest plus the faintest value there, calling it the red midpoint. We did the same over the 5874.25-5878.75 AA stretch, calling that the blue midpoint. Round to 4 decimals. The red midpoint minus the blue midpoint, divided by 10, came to -0.0020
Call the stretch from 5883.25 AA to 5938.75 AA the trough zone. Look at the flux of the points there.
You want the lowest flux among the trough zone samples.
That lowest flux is 0.192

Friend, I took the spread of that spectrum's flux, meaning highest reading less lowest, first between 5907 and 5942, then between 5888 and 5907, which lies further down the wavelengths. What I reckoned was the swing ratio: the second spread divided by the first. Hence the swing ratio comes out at 3.9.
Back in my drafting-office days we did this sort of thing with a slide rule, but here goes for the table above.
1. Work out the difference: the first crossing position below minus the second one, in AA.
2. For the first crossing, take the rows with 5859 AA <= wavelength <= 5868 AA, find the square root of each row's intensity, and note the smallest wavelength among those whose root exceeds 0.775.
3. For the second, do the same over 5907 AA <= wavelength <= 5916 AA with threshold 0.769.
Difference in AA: -43.5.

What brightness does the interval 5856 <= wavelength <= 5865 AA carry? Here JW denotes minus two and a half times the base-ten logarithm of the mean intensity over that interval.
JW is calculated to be 0.61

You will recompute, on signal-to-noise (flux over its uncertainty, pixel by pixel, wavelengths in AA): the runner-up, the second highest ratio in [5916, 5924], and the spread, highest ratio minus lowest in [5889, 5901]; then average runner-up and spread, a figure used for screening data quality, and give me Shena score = 22.6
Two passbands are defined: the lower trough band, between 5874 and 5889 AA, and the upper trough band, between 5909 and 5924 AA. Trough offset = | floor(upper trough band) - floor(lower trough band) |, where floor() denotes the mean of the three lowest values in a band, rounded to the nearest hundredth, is 0.09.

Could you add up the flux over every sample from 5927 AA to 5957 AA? 12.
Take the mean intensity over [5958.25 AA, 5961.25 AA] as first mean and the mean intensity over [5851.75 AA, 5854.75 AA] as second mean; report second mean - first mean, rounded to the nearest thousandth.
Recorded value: -0.045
